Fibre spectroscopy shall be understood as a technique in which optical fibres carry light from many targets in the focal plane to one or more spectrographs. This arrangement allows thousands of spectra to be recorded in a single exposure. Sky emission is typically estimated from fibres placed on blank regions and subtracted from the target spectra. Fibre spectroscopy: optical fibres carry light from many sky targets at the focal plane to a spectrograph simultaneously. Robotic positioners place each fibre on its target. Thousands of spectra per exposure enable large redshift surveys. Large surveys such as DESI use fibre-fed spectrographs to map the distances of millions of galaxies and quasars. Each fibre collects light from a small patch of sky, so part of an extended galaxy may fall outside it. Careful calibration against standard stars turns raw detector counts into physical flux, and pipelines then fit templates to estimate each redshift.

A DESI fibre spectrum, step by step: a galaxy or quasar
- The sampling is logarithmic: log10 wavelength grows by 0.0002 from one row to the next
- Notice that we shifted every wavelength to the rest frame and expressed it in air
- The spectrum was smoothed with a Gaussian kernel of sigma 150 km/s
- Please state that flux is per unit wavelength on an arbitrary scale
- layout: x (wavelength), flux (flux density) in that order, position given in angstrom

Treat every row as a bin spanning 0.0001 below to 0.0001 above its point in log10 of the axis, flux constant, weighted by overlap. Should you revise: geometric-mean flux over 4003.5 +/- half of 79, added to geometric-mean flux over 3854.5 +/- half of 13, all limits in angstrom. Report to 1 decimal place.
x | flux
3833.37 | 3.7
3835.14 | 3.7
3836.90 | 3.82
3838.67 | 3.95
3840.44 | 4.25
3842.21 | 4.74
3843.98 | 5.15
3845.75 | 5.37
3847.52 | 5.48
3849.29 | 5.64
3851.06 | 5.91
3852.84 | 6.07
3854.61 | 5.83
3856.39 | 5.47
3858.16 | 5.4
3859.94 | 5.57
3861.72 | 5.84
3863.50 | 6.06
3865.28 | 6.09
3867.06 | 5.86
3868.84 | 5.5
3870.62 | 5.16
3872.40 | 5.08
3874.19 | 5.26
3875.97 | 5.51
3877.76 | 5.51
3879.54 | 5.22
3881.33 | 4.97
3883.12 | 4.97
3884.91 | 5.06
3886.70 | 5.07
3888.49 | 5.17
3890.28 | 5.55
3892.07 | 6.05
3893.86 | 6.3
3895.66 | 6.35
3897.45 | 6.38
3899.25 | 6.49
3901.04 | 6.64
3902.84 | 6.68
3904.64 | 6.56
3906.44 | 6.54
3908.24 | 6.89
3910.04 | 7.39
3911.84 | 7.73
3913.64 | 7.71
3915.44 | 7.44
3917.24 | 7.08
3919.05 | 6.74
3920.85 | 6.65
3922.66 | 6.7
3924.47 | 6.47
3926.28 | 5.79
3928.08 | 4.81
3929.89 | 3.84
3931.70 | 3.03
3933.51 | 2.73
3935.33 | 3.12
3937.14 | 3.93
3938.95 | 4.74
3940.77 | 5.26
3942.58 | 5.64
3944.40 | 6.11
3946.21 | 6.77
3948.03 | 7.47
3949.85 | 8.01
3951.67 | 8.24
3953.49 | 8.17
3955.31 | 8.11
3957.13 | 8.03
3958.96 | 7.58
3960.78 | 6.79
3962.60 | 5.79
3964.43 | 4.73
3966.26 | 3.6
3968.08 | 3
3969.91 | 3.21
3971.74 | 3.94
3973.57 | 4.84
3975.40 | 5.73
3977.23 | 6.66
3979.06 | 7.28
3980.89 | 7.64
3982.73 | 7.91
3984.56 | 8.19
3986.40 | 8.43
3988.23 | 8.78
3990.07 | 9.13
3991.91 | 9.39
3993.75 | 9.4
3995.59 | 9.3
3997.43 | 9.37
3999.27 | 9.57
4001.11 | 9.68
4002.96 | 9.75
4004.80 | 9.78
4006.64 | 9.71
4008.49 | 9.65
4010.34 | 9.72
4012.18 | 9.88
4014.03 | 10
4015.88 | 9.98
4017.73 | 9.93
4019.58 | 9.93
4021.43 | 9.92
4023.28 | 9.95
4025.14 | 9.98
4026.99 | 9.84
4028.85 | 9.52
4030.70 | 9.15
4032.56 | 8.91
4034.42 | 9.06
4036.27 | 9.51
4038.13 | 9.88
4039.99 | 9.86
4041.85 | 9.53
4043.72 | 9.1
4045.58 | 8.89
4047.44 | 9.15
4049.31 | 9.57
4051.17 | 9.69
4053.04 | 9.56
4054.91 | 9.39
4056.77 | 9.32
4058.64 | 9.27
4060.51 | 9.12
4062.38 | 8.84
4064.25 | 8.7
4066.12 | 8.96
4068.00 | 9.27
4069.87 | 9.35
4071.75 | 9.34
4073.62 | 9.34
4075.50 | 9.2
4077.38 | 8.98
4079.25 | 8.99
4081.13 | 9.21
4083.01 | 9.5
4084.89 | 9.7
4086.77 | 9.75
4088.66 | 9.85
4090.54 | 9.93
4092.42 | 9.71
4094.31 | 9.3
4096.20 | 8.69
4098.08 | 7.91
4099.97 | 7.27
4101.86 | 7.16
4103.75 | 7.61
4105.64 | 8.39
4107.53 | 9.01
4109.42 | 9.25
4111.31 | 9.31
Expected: 13.8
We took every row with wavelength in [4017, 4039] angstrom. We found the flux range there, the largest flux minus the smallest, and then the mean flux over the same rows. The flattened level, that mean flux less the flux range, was 8.56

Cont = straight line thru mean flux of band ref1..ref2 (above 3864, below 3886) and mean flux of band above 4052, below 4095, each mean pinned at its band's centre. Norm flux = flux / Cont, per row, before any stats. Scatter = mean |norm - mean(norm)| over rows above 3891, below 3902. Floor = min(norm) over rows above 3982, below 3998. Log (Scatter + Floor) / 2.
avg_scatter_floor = 0.53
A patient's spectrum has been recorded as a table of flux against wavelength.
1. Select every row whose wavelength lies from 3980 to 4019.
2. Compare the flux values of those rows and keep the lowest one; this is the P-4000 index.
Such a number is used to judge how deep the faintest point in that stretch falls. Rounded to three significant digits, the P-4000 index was 7.64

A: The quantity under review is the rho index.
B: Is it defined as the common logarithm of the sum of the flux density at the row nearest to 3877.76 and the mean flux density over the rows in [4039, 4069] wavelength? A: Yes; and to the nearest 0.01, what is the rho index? 1.17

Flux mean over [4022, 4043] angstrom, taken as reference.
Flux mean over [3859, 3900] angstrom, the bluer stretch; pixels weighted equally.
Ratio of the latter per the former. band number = 0.59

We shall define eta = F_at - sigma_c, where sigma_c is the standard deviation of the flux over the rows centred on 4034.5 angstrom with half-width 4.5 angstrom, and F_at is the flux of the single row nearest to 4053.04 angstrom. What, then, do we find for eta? 9.2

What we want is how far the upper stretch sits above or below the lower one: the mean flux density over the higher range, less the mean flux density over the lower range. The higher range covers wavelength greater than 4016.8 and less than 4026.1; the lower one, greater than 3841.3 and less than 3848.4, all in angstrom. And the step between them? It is 4.8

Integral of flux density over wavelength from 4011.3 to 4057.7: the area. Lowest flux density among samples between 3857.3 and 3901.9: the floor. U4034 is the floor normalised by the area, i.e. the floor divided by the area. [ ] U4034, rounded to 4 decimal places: 0.0112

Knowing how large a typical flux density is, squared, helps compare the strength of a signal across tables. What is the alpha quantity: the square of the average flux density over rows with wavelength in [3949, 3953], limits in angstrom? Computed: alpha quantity 66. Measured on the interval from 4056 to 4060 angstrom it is 86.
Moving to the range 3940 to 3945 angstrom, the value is 32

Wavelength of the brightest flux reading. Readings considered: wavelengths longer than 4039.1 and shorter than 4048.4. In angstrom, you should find 4039.99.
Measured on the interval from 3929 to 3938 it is 3937.14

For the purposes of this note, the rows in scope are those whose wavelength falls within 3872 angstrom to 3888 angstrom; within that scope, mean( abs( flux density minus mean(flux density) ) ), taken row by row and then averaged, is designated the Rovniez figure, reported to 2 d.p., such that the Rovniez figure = 0.17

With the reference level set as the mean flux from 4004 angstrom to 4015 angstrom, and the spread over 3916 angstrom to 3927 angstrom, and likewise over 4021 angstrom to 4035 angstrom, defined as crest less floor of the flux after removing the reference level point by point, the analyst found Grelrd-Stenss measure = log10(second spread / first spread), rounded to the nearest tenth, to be -0.1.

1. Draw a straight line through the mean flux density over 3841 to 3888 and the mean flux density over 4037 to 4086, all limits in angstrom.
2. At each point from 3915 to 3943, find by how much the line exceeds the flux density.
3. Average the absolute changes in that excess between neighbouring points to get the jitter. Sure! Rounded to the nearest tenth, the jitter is 0.5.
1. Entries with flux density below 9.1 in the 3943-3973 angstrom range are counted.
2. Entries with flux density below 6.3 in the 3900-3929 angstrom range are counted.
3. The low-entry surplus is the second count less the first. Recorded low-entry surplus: -14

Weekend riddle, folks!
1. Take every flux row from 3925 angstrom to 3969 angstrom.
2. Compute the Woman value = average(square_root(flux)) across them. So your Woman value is 2.34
